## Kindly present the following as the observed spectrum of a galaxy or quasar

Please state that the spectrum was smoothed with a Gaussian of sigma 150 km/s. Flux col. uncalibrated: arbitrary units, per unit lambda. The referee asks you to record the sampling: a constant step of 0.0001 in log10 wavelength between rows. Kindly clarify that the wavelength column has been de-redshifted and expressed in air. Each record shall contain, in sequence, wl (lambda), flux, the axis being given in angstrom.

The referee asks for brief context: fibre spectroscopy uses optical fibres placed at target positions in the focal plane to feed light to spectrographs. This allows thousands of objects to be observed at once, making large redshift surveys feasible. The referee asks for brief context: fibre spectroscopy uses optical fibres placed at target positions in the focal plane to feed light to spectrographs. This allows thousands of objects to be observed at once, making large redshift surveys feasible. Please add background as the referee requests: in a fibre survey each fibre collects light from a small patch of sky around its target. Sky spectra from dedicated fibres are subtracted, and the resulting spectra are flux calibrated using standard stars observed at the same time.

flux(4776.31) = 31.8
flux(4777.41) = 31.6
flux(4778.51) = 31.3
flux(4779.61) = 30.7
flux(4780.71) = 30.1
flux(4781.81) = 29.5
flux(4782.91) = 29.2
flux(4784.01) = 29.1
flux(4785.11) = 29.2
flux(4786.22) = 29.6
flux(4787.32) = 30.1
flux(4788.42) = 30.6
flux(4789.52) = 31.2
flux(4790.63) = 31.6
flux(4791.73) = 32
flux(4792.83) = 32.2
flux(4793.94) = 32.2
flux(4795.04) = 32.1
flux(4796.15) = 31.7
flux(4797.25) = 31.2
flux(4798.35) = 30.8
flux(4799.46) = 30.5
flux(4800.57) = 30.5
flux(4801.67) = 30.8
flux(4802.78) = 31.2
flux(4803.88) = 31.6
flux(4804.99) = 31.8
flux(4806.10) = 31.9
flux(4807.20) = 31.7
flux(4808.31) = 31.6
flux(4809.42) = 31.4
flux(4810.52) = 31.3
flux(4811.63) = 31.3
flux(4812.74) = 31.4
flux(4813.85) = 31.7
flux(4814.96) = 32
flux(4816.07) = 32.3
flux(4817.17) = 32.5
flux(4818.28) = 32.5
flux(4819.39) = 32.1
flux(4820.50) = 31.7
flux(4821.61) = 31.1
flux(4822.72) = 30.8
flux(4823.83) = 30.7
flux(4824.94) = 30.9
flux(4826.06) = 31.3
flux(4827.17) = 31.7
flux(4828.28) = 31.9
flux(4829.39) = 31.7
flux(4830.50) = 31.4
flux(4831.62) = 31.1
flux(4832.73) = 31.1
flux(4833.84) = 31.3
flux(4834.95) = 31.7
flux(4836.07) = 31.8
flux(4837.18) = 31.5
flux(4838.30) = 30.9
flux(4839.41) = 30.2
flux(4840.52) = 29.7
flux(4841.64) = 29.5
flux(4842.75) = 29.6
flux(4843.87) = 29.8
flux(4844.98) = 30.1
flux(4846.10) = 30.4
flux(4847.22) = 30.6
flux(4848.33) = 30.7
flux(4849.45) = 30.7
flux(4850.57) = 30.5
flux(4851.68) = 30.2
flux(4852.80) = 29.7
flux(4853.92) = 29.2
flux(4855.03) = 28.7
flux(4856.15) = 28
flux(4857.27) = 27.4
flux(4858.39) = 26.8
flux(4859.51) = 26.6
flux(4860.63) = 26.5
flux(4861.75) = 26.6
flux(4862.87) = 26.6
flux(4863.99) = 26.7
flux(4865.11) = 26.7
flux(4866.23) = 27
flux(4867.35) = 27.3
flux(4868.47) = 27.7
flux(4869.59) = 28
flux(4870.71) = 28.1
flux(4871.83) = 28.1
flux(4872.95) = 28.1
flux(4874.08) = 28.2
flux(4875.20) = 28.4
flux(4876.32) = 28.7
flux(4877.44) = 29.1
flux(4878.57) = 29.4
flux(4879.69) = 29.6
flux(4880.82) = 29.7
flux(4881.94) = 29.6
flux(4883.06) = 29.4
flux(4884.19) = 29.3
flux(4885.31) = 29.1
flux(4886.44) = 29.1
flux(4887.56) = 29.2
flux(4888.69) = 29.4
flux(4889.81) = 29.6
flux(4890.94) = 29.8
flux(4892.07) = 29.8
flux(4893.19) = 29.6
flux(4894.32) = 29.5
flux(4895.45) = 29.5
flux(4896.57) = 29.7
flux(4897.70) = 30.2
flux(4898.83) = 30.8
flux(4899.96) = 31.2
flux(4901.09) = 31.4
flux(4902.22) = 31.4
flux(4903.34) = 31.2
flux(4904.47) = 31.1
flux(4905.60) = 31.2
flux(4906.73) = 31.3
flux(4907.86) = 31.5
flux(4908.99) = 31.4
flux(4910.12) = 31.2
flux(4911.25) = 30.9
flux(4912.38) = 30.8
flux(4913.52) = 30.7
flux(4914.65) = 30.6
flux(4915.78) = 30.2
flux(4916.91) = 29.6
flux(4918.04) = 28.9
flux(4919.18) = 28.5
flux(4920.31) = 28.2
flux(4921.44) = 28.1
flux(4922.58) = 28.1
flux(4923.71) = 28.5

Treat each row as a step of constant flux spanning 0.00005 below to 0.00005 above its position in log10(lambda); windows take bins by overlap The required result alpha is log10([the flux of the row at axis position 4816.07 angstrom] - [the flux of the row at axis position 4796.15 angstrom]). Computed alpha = -0.22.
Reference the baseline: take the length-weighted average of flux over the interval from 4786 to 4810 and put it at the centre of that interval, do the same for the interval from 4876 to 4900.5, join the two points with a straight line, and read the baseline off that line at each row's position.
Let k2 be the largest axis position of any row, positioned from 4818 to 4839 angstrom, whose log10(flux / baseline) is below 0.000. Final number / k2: 4823.83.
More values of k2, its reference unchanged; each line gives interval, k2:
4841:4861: 4860.63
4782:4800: 4799.46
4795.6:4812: 4802.78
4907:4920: 4919.18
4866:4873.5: 4872.95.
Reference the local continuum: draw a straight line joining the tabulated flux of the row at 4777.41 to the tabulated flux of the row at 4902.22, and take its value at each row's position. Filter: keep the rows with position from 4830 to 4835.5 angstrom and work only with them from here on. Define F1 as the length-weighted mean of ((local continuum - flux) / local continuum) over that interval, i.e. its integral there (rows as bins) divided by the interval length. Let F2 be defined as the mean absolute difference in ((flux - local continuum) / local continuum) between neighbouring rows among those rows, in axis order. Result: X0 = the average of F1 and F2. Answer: 0.01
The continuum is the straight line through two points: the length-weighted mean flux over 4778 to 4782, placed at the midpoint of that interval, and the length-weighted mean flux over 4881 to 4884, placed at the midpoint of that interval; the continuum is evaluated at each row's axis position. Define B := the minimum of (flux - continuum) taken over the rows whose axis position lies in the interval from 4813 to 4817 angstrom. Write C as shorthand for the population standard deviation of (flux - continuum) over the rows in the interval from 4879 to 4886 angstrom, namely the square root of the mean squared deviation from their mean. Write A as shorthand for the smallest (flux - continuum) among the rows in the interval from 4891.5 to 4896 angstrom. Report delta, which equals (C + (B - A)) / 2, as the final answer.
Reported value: 0.8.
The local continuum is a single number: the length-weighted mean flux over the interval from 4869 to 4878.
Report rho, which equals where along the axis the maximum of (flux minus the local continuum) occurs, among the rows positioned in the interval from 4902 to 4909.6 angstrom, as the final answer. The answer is 4907.86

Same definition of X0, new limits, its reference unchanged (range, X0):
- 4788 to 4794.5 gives 0.00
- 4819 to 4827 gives 0.01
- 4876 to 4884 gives 0.04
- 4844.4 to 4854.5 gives 0.02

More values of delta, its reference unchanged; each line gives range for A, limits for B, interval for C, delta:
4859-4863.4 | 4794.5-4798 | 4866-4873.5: 2.3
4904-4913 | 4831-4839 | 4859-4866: -0.3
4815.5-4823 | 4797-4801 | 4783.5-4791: 0.2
